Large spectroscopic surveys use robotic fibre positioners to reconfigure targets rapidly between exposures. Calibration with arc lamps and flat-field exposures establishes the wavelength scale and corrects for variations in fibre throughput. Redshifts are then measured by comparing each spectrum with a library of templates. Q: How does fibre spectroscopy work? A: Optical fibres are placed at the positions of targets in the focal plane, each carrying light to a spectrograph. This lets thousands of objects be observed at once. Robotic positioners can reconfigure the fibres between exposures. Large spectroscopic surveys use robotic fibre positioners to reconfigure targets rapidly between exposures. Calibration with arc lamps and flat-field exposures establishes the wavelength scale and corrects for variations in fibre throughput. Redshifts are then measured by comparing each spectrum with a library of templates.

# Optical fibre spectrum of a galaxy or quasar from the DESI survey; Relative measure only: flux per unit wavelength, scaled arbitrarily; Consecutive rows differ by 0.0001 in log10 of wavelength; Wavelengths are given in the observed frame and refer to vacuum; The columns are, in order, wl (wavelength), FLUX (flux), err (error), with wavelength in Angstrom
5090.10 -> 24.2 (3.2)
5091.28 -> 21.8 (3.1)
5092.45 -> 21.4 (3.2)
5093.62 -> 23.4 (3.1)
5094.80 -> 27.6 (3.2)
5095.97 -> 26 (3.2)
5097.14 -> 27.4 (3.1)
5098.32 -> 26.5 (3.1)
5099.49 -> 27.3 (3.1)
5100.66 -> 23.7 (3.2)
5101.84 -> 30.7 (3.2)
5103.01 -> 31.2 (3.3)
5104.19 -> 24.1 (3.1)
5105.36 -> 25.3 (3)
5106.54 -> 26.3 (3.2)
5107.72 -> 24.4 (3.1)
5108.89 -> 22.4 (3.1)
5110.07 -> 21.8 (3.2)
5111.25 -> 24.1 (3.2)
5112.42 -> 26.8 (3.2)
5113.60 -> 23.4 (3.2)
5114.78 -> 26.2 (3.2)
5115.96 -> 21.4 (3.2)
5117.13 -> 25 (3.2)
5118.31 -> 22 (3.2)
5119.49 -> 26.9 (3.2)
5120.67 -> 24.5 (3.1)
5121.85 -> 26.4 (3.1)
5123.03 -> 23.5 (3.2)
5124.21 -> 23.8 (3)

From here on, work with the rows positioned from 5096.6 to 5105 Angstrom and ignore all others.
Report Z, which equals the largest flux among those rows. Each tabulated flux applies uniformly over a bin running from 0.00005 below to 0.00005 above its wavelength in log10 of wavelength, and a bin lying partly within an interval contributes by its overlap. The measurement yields 31.2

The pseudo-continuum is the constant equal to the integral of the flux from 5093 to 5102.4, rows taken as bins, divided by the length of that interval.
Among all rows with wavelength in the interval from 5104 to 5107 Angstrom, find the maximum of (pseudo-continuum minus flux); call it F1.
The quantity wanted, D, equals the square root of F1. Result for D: 1.56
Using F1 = 2.4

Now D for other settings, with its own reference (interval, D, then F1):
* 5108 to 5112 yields 2.18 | 4.7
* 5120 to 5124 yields 1.74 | 3.0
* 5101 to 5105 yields 1.56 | 2.4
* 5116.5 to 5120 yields 2.13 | 4.5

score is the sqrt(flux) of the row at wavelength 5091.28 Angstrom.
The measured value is 4.67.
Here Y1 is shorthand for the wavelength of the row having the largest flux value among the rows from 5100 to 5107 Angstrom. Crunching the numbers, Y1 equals 5103.01 Angstrom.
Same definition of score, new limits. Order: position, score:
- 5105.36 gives 5.03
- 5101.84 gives 5.54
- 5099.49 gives 5.22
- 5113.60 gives 4.84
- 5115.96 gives 4.63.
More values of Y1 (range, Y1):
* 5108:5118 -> 5112.42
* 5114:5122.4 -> 5119.49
